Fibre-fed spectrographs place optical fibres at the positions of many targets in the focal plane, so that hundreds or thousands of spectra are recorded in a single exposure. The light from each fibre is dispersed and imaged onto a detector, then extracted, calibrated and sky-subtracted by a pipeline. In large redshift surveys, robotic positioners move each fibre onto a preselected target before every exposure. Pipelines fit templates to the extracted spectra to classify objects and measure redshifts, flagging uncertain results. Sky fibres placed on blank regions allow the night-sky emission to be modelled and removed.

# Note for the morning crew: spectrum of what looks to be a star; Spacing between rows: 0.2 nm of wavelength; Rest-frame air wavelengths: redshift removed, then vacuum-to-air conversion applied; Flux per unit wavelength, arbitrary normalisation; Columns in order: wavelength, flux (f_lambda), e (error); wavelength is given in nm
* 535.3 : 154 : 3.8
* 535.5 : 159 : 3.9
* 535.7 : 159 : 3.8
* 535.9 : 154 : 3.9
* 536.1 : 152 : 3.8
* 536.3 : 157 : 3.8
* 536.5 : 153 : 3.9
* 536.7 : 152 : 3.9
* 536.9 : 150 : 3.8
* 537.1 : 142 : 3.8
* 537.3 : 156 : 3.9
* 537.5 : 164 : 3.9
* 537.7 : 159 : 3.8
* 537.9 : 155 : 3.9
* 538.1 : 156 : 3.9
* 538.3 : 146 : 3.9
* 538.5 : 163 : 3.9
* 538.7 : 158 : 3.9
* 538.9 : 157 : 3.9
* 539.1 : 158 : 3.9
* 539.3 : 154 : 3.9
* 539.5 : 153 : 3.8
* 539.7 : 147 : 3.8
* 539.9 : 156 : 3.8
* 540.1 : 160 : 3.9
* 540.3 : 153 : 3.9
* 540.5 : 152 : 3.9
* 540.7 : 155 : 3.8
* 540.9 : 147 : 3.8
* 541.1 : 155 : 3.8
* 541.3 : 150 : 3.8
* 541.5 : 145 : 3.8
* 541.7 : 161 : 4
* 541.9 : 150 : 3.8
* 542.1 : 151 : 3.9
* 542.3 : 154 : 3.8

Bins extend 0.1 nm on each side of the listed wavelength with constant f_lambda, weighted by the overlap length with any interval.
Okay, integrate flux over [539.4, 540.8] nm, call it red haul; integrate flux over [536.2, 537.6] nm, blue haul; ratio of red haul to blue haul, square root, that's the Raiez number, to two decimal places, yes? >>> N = 1.00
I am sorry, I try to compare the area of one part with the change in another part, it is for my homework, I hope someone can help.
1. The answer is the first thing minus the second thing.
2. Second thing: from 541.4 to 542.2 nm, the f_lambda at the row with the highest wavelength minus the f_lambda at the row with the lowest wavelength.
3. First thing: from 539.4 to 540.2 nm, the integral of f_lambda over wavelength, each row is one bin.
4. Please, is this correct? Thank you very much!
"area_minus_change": 117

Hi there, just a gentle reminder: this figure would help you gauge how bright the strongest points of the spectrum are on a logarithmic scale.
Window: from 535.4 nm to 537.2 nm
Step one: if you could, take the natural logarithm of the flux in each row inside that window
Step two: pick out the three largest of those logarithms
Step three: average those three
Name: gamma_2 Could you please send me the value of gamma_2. 5.065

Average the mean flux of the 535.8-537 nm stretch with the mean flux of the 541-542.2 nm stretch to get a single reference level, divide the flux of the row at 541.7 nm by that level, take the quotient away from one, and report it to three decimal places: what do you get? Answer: -0.056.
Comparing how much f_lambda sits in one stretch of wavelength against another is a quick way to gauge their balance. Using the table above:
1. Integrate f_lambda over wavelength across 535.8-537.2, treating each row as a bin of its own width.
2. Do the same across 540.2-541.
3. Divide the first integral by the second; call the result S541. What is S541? 1.7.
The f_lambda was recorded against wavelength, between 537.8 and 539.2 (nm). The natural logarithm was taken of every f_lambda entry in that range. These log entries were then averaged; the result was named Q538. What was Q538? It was 5.05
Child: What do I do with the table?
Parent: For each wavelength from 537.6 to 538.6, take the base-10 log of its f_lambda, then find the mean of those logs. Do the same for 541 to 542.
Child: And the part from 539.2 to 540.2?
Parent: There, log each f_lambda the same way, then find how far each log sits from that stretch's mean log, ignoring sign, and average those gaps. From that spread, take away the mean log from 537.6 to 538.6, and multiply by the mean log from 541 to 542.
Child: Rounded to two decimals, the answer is -4.76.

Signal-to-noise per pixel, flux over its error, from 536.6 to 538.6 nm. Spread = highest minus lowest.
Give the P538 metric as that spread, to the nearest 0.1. 4.7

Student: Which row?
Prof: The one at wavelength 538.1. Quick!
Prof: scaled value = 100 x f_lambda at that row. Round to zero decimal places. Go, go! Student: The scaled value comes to 15600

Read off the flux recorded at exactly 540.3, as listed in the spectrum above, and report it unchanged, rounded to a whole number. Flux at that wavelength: 153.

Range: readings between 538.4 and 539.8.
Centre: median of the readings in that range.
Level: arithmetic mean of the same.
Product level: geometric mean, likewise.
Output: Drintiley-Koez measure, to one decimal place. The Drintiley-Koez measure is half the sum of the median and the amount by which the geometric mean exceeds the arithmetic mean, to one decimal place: 78.5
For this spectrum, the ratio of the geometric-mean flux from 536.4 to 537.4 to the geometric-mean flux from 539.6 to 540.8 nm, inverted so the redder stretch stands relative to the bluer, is 1.02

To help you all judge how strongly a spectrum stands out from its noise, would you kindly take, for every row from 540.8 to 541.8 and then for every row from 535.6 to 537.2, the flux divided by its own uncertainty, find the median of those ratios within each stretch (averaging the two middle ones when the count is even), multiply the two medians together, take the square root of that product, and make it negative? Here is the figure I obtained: -39.5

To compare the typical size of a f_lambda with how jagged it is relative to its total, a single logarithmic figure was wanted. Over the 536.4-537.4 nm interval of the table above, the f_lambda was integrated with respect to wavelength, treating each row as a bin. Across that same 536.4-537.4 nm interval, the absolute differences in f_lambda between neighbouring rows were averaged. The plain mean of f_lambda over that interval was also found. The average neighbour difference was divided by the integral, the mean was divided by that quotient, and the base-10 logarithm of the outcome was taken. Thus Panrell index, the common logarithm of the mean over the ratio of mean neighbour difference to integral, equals 3.56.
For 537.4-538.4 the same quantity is 3.69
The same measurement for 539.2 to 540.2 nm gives 3.68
